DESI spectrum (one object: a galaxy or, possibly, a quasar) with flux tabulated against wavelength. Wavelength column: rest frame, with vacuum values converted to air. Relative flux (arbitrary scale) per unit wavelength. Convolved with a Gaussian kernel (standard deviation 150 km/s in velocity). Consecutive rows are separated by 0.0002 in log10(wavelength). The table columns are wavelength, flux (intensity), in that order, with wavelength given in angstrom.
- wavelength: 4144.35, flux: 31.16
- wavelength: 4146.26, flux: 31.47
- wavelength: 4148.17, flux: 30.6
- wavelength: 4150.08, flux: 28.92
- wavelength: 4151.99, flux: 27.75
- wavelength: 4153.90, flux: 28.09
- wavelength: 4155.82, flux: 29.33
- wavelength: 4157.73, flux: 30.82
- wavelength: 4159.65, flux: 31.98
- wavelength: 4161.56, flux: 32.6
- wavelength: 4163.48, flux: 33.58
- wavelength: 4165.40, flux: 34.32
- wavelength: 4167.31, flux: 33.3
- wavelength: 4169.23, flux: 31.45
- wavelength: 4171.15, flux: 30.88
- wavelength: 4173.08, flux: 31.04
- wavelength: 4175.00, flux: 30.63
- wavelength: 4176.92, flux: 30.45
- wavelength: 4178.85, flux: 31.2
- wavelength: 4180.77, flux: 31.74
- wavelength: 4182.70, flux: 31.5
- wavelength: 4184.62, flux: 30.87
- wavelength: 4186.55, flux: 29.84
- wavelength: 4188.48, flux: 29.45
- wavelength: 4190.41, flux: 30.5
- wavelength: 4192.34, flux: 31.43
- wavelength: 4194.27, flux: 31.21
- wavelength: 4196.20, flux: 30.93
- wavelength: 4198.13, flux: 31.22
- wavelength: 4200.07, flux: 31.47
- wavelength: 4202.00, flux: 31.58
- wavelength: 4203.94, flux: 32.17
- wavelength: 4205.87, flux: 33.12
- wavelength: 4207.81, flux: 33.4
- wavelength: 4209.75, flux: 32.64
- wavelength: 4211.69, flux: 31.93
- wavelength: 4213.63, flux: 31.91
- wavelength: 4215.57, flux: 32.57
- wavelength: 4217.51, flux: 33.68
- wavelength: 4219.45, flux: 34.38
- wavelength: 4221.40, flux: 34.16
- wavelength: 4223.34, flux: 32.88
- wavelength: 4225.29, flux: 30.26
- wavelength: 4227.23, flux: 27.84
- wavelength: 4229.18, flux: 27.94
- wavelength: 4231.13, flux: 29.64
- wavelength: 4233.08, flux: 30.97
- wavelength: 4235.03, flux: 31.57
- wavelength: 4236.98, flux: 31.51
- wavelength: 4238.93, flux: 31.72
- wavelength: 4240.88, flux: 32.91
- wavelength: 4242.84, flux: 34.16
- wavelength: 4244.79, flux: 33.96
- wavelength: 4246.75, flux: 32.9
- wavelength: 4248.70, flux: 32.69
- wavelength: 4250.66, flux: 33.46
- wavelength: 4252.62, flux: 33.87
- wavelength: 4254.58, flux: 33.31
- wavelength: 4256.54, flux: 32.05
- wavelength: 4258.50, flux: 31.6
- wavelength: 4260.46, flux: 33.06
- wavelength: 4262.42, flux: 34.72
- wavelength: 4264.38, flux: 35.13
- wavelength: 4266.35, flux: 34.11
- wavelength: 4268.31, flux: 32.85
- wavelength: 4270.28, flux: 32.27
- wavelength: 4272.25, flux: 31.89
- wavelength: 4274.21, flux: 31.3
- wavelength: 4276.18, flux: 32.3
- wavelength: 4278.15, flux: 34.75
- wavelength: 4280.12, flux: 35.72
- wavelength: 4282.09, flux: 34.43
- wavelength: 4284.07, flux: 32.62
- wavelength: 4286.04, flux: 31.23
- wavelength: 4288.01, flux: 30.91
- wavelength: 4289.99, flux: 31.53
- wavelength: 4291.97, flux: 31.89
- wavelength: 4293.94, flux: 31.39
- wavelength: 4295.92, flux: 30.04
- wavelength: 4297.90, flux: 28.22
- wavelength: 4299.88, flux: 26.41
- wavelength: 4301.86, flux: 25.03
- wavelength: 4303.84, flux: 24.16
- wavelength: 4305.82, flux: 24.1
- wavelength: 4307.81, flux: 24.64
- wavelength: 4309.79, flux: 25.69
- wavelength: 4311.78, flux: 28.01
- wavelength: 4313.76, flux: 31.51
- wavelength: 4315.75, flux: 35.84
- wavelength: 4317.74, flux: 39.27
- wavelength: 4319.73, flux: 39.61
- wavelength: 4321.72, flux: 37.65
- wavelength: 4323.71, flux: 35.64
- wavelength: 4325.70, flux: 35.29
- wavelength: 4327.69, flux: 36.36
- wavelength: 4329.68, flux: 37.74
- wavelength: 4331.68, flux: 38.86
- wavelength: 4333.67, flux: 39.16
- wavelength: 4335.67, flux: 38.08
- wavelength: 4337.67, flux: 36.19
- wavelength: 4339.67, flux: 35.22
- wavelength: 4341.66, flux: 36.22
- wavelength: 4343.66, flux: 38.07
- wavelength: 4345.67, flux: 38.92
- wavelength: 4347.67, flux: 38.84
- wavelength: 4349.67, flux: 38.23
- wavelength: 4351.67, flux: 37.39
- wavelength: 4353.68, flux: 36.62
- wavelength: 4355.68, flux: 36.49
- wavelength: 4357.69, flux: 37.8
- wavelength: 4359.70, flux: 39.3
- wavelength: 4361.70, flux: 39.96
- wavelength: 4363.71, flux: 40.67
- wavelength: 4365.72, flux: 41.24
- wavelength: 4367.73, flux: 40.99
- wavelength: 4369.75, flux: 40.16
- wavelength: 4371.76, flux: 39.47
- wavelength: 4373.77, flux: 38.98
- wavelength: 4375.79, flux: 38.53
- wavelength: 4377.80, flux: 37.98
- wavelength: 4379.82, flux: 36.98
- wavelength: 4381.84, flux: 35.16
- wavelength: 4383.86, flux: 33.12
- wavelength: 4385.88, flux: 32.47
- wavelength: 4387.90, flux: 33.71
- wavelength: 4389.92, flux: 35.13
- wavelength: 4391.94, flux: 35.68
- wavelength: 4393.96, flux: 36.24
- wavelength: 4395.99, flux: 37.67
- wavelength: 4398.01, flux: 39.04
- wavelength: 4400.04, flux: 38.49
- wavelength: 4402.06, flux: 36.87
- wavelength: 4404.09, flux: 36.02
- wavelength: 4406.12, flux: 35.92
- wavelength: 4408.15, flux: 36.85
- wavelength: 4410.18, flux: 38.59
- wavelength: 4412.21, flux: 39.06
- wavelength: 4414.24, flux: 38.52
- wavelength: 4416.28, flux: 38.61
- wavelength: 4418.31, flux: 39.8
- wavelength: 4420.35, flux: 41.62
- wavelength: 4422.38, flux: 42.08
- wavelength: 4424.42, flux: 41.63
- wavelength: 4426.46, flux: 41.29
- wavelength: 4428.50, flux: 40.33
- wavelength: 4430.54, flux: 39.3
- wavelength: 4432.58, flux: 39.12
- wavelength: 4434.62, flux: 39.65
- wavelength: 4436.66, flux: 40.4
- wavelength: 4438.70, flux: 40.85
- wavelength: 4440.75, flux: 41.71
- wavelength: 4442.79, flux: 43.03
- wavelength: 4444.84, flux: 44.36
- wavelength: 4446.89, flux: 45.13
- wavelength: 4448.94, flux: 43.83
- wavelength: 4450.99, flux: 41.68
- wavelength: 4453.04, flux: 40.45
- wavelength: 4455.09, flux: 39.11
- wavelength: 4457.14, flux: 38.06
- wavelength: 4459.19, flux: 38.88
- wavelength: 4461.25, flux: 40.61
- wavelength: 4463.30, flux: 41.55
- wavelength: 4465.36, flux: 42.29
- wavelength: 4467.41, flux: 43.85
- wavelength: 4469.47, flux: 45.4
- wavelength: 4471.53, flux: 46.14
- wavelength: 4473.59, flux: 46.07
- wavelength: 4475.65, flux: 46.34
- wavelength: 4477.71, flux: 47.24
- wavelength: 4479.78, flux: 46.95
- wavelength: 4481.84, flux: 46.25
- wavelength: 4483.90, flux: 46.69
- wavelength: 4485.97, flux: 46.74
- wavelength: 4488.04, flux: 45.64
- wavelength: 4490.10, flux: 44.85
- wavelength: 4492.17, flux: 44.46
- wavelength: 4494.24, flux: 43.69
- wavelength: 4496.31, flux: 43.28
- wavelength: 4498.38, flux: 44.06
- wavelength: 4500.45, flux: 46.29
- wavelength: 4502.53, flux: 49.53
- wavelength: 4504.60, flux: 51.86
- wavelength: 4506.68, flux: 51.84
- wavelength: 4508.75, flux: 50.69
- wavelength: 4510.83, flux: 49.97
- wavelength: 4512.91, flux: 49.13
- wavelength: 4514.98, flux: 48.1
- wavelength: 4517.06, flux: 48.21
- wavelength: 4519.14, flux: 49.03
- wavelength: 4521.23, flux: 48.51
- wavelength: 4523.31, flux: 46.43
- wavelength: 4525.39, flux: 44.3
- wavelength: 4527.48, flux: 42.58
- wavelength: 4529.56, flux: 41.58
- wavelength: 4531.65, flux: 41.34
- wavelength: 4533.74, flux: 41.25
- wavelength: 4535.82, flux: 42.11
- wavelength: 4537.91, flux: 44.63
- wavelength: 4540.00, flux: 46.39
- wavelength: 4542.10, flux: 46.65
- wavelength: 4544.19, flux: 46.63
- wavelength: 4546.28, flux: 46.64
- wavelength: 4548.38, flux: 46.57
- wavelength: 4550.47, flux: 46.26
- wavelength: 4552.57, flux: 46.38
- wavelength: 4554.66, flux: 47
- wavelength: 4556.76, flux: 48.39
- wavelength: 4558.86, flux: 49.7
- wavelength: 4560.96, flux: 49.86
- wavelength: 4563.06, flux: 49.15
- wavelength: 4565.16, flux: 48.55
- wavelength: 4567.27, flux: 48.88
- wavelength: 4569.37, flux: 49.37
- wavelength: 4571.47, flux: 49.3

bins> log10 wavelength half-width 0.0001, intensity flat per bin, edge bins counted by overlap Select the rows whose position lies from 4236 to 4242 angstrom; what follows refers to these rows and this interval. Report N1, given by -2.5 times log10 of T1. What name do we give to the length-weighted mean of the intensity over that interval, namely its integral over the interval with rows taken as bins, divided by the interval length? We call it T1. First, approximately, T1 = 32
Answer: -3.77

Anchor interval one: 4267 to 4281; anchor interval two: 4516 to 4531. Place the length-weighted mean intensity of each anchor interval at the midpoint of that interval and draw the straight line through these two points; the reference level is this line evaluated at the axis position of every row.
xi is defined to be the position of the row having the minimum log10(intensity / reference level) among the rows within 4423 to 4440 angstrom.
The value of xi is 4432.58 angstrom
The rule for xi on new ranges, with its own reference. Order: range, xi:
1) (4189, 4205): 4190.41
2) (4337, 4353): 4339.67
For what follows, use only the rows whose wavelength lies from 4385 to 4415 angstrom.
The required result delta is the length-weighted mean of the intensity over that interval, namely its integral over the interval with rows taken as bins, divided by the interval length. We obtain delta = 37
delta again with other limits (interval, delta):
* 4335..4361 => 38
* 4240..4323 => 32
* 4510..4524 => 49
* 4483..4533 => 47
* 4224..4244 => 31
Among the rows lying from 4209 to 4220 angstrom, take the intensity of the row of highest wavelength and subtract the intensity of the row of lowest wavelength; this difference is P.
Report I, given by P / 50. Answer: 0.03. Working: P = 1.7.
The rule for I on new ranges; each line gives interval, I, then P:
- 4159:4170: -0.01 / -0.5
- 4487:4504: 0.08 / 3.9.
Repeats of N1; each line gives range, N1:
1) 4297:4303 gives -3.56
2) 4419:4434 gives -4.02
